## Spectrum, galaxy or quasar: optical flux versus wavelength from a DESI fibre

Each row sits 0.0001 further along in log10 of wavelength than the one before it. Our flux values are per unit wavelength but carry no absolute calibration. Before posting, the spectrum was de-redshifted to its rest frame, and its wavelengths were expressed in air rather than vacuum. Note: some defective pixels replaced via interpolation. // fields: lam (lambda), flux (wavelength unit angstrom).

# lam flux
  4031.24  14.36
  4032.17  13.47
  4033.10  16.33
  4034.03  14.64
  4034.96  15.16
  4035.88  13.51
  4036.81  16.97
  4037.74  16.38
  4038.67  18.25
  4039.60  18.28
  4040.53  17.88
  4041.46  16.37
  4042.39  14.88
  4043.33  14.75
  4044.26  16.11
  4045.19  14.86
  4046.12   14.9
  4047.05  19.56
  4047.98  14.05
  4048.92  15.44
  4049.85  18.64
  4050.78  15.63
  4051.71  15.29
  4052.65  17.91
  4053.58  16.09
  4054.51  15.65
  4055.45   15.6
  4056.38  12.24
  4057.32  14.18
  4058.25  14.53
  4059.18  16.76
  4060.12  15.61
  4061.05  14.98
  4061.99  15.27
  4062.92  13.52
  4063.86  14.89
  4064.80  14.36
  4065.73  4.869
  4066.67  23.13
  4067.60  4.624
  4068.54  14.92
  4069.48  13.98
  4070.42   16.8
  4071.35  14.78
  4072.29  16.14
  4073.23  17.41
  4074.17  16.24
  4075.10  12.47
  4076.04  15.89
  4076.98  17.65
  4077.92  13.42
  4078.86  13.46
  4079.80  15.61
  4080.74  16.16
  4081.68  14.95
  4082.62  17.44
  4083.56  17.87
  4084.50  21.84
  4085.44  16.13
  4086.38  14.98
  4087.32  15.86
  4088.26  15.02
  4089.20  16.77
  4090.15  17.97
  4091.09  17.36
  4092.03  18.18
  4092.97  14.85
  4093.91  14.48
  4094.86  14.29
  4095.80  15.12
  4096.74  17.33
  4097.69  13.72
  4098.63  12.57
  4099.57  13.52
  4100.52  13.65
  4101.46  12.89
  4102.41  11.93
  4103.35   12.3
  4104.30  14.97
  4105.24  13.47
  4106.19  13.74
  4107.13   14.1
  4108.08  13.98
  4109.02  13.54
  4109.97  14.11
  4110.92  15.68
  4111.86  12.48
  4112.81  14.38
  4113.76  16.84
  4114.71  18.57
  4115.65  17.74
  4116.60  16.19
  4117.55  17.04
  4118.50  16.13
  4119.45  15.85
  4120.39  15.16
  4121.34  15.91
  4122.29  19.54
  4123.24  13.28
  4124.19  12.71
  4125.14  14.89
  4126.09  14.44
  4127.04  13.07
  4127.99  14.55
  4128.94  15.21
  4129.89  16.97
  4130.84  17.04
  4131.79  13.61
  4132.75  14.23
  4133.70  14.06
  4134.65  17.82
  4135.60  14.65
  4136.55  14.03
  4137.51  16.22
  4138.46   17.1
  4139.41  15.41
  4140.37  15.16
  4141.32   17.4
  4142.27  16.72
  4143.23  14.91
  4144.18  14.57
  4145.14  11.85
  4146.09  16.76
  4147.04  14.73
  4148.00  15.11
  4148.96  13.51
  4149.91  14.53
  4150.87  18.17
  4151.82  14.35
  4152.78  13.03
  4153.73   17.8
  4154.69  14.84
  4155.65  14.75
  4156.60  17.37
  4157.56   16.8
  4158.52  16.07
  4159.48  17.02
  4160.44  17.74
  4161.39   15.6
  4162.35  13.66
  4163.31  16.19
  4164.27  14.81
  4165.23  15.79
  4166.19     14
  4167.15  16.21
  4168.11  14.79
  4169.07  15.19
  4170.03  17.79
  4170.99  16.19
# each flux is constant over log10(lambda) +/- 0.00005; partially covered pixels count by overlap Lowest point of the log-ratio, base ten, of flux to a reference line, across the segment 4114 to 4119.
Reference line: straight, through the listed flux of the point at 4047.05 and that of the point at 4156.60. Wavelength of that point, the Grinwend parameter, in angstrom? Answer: 4118.50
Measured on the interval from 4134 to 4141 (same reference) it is 4136.55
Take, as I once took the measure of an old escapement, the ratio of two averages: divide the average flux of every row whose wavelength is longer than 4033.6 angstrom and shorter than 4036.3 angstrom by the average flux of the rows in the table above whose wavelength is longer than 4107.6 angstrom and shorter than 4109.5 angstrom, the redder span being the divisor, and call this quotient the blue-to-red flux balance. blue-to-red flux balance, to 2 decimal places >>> 1.05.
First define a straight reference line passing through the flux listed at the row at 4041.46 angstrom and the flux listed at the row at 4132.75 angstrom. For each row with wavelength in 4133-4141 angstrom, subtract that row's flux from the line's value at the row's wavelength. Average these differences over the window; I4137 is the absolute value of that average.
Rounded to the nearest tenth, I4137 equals 1.4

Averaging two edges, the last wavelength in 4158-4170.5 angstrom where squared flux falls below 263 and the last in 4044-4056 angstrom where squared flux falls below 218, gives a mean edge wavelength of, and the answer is 4108.5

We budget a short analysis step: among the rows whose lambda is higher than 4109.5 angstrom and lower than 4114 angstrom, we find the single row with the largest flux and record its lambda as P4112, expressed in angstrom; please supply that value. 4113.76 angstrom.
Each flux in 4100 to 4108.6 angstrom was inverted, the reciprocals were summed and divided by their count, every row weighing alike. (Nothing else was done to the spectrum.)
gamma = 0.0747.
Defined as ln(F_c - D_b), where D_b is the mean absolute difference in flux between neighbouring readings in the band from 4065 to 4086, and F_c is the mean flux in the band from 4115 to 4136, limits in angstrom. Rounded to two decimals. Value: 2.43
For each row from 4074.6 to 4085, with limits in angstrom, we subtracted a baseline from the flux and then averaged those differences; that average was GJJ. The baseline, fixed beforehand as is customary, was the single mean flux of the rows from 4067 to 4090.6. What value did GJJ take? 0.5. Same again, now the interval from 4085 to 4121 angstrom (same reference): -0.5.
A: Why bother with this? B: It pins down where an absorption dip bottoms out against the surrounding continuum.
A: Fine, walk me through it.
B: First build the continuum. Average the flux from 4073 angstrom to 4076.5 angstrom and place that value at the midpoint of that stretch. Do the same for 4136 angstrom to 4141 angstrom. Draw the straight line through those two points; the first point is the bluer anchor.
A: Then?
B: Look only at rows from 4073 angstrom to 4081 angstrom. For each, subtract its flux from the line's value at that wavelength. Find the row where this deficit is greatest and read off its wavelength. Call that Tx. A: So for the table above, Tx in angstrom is 4075.10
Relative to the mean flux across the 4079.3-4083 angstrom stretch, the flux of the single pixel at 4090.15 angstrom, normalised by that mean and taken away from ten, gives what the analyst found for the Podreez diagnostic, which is 8.88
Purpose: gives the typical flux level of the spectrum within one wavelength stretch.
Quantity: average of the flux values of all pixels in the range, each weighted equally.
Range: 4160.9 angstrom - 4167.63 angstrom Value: 15.2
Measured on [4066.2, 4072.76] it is 14.9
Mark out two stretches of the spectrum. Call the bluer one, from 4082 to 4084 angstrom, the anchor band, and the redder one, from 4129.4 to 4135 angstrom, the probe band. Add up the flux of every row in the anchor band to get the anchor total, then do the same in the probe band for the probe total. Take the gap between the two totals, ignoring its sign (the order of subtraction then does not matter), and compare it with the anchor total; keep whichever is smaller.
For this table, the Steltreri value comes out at 35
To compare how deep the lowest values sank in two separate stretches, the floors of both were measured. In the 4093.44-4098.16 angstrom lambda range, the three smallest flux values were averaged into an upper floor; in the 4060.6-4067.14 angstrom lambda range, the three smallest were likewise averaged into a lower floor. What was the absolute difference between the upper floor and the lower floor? 3.2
